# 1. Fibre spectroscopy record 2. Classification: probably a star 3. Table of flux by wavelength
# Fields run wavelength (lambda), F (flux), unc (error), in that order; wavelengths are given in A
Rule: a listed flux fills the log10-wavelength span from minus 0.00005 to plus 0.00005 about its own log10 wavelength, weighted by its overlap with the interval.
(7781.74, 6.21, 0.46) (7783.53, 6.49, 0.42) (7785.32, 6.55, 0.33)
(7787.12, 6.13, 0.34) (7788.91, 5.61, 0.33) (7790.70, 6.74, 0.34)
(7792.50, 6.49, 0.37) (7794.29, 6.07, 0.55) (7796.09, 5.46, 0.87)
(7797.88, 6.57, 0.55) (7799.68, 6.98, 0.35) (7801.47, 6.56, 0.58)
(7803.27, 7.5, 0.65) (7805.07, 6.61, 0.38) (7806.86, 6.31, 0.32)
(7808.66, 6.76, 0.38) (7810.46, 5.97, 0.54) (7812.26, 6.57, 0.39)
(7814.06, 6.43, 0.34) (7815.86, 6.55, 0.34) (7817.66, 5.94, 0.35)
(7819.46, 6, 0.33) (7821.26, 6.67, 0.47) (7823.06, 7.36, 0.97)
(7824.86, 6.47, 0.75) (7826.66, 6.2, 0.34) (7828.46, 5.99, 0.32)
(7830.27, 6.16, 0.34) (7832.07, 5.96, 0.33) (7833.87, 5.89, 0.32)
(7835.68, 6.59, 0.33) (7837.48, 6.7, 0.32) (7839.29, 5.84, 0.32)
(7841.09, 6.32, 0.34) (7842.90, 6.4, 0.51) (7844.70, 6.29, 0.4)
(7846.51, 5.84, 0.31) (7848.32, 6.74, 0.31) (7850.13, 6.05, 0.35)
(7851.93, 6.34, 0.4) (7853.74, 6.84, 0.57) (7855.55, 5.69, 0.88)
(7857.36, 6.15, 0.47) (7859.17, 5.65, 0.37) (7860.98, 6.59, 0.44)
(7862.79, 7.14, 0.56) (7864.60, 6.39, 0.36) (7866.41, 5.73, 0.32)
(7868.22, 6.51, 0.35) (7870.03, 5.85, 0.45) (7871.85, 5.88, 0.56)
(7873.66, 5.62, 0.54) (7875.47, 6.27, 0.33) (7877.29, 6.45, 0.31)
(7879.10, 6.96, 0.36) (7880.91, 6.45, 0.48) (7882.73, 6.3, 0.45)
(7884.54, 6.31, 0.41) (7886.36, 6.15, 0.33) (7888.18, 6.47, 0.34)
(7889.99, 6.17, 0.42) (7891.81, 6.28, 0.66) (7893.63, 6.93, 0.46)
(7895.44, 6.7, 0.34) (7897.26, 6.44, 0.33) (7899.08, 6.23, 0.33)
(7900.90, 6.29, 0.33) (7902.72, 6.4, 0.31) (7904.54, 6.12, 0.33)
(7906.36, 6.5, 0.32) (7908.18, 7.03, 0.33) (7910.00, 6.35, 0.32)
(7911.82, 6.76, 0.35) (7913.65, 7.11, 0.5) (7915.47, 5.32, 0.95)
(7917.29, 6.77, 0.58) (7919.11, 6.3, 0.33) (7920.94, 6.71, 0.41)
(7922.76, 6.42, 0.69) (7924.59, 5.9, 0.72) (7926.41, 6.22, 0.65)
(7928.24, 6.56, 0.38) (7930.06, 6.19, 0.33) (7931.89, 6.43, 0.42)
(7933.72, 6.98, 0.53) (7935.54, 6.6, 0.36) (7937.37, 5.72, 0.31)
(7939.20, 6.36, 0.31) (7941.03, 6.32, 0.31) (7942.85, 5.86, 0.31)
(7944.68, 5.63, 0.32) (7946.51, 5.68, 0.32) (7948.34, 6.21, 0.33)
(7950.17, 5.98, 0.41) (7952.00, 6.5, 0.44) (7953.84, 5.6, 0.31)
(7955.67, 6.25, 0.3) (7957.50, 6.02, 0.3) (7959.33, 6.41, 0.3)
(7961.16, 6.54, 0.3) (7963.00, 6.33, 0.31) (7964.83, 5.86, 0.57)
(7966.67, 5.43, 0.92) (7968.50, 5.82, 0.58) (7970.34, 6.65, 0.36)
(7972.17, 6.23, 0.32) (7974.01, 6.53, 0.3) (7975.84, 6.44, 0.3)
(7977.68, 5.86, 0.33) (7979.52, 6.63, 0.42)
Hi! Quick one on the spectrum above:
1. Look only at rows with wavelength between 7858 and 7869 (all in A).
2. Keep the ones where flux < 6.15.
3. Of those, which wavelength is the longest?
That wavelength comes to 7866.41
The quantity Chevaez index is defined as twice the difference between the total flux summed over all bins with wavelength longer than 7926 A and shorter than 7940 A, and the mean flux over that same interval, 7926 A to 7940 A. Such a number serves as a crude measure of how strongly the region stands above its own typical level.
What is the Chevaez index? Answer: 89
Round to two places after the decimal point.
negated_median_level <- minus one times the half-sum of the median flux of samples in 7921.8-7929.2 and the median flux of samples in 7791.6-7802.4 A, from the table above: -6.42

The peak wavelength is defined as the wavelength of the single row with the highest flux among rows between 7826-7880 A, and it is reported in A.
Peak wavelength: 7862.79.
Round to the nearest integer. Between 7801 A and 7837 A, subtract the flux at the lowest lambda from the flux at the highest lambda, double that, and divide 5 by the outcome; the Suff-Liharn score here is 83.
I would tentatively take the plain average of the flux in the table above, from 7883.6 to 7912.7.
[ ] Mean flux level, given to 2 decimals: 6.45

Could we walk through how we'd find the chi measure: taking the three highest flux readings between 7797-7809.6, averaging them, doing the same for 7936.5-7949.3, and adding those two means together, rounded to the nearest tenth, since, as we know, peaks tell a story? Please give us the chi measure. 13.4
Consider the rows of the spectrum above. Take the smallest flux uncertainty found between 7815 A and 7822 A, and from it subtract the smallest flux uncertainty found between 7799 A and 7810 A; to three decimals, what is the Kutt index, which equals 0.010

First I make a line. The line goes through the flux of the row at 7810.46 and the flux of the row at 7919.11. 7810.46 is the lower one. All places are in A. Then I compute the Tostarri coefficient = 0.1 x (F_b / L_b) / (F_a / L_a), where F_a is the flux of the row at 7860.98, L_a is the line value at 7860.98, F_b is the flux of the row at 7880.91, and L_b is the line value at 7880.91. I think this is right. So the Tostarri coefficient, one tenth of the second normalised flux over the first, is 0.097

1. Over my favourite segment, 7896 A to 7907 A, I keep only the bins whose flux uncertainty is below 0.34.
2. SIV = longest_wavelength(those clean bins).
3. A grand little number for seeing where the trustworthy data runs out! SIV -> 7906.36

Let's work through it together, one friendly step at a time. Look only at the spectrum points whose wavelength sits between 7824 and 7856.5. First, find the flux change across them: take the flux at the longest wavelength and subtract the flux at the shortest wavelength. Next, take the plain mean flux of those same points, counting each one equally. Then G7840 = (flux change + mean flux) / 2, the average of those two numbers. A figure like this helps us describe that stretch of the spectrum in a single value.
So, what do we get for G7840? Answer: 2.73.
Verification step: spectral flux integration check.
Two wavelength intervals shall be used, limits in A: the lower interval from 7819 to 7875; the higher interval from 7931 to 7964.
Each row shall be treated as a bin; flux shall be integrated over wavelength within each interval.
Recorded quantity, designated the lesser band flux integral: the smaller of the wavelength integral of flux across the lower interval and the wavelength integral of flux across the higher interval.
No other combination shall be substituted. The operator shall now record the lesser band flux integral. 204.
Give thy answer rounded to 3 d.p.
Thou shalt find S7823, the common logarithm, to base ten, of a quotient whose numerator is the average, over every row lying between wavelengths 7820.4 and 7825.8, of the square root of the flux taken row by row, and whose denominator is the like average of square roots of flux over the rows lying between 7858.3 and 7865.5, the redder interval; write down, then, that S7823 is 0.013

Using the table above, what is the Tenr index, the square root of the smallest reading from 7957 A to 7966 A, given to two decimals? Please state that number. 2.42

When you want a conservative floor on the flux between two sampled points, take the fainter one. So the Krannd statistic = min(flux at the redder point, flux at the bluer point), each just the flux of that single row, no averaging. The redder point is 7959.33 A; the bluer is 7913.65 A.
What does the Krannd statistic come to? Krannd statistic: 6.41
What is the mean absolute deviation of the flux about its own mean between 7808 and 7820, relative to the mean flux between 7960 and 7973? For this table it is 0.049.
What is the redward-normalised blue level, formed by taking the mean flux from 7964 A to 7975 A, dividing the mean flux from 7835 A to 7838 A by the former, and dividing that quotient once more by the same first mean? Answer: 0.179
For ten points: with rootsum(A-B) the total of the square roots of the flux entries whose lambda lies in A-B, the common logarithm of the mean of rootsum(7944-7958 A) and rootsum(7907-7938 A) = 1.50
